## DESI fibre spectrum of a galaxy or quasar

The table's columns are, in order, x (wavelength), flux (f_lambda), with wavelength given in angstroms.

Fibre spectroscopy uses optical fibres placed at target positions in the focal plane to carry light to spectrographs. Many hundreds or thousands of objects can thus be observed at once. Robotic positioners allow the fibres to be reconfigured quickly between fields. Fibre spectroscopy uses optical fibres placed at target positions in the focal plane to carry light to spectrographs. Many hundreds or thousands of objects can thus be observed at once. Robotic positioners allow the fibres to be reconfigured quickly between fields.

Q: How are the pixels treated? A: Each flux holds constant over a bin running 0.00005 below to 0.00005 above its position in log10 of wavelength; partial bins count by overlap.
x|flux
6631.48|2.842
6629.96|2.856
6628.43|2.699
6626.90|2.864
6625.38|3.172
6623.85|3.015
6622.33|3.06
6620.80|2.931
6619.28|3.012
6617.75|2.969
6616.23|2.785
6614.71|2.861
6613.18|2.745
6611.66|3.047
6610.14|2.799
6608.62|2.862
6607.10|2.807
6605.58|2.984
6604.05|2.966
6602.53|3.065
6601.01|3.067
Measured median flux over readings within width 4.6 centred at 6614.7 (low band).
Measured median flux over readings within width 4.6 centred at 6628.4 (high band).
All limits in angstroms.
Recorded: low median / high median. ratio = 0.98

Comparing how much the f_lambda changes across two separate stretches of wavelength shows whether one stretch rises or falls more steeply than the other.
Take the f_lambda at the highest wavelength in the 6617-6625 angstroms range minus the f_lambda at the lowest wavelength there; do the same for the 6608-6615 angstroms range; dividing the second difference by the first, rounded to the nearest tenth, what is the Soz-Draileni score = 0.0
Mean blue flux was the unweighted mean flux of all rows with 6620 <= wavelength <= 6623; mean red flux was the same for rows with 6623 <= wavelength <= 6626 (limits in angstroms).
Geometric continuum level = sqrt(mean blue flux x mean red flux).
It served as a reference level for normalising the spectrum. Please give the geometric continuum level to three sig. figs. 3.04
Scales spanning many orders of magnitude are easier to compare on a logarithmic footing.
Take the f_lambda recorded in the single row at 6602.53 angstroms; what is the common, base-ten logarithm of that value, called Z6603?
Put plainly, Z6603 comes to 0.49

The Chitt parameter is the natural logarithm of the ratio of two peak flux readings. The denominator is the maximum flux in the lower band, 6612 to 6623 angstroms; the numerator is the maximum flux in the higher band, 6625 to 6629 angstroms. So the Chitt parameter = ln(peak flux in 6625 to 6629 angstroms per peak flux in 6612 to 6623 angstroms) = 0.036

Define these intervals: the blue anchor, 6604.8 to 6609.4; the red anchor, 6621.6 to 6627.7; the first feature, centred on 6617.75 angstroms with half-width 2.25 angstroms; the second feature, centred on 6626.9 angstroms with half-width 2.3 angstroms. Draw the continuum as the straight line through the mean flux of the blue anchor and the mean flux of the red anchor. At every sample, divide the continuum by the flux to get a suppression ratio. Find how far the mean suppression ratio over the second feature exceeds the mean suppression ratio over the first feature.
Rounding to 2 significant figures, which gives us 0.033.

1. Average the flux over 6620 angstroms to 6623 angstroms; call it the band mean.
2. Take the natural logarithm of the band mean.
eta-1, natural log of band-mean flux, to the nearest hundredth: 1.10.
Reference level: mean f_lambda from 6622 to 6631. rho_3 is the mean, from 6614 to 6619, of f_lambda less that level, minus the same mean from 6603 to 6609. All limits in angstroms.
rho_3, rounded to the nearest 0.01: -0.03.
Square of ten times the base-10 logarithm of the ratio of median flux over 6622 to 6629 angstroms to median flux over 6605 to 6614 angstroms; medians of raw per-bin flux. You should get 0.07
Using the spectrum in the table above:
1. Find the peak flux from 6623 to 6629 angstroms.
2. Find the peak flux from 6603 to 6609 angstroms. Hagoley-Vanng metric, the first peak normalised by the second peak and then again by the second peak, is 0.356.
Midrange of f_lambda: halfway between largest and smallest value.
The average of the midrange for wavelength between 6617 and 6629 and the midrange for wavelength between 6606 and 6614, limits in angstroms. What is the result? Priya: 2.92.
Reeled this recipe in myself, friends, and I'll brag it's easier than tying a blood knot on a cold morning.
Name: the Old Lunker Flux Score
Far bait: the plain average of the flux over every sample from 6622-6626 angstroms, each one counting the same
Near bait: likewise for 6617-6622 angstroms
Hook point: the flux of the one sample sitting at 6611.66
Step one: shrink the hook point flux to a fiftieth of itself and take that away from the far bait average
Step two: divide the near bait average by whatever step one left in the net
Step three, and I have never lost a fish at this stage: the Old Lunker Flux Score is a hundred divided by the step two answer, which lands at 102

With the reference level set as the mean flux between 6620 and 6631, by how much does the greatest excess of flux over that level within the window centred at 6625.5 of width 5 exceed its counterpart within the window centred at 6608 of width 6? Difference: 0.19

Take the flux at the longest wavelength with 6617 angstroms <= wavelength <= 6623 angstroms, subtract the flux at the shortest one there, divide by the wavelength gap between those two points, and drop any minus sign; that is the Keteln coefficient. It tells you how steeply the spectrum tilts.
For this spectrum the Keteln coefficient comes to 0.020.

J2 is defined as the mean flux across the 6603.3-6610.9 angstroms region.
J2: 2.88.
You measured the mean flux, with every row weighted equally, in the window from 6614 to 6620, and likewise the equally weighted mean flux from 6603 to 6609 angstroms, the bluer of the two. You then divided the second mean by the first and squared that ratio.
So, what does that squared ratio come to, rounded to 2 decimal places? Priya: 1.00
